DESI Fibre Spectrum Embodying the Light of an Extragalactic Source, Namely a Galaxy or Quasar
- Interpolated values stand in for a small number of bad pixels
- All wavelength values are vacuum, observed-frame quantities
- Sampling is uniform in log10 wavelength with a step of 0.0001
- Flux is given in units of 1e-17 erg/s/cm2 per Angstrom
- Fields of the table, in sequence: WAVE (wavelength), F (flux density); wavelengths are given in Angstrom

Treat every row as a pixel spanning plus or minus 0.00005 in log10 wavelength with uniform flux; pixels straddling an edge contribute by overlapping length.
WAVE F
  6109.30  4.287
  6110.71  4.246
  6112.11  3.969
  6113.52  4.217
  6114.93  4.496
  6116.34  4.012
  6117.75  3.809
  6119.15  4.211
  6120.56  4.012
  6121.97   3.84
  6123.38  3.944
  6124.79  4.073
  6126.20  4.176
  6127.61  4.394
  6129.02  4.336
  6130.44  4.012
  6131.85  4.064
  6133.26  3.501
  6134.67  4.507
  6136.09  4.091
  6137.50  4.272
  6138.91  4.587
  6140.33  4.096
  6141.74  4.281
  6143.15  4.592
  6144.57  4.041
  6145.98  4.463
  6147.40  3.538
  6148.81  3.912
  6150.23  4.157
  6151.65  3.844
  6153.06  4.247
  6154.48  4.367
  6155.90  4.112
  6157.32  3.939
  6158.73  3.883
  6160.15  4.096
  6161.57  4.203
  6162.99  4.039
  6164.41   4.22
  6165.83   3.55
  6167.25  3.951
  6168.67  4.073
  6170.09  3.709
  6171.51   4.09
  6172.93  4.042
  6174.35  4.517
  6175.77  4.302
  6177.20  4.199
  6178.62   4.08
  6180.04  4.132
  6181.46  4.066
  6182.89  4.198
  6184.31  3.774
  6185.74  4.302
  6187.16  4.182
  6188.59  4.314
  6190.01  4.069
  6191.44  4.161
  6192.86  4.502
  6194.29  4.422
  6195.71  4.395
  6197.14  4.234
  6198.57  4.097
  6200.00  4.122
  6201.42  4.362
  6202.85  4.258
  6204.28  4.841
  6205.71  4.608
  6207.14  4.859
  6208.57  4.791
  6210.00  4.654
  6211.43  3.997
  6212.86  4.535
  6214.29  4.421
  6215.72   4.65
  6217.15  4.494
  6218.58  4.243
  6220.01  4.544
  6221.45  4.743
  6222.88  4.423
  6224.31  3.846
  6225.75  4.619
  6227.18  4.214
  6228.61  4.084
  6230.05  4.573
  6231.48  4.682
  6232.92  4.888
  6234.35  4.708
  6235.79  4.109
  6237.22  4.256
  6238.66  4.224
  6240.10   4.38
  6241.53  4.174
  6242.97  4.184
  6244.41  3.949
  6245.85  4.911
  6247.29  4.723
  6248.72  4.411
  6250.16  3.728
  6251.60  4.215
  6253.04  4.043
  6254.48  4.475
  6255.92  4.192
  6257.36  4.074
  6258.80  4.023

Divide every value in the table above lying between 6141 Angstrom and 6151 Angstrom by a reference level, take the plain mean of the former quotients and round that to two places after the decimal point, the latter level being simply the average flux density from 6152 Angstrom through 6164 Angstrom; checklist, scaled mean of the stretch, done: 1.01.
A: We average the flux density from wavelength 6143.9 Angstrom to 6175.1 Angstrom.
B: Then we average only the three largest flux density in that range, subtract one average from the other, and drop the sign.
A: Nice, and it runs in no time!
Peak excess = 0.40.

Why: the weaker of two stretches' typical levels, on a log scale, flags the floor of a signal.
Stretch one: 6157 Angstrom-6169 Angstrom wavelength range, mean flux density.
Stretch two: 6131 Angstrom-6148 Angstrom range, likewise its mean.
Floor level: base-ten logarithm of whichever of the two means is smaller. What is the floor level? 0.602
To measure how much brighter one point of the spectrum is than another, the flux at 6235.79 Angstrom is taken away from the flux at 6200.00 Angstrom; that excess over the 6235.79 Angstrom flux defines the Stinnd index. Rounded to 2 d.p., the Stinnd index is 0.01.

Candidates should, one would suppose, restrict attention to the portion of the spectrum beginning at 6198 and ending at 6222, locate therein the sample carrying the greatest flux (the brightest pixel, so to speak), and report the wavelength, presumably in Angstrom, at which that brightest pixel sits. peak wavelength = 6207.14 Angstrom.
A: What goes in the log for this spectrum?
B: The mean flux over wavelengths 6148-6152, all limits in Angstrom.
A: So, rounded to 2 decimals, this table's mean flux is 3.97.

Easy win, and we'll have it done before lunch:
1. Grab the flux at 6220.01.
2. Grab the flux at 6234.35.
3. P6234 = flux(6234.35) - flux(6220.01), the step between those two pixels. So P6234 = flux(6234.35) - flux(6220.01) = 0.16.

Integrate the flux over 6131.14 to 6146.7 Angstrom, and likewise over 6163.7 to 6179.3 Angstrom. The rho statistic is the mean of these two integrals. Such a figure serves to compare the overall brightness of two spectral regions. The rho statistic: 64.6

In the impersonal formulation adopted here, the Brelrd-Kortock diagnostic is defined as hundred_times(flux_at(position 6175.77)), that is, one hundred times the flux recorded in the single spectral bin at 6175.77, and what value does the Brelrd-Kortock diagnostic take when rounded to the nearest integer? 430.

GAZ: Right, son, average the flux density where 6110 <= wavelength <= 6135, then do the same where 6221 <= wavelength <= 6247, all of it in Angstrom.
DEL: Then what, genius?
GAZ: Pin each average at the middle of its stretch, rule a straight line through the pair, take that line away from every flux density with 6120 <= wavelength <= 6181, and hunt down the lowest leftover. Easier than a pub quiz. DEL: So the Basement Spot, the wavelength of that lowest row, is 6165.83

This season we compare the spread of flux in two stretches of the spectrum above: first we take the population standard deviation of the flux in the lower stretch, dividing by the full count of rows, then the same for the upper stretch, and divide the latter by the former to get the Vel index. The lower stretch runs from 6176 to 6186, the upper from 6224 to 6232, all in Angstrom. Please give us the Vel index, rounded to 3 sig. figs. 1.99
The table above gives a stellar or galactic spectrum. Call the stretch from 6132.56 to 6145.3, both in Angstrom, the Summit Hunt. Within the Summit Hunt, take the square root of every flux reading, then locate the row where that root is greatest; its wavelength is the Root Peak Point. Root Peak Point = 6143.15 Angstrom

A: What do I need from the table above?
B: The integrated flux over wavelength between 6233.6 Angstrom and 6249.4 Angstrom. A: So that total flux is 69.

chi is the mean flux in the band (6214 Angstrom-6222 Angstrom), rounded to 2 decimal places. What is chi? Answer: 4.52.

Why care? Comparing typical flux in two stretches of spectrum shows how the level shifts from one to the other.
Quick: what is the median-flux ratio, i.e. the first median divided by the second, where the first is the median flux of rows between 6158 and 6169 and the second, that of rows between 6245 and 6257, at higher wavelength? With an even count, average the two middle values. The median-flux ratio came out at 0.94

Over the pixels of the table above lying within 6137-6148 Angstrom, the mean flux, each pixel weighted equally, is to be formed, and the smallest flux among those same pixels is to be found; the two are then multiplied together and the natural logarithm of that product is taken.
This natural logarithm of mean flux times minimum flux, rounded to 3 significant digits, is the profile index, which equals 2.71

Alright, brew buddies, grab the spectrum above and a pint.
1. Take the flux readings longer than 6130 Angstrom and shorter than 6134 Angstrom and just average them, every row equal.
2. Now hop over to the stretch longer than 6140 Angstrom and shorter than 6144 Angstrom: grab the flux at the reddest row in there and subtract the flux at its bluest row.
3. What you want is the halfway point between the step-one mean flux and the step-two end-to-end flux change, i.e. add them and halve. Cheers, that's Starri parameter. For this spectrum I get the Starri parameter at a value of 2.18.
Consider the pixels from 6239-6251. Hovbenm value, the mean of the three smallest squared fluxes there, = 15.6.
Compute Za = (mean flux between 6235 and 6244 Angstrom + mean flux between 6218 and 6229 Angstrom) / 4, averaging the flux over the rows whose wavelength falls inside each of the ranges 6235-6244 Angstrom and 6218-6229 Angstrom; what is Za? 2.14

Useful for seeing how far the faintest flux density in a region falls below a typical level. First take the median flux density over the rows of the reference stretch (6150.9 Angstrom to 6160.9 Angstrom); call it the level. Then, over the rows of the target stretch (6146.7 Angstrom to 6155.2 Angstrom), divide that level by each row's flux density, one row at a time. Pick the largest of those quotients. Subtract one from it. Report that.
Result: 0.16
